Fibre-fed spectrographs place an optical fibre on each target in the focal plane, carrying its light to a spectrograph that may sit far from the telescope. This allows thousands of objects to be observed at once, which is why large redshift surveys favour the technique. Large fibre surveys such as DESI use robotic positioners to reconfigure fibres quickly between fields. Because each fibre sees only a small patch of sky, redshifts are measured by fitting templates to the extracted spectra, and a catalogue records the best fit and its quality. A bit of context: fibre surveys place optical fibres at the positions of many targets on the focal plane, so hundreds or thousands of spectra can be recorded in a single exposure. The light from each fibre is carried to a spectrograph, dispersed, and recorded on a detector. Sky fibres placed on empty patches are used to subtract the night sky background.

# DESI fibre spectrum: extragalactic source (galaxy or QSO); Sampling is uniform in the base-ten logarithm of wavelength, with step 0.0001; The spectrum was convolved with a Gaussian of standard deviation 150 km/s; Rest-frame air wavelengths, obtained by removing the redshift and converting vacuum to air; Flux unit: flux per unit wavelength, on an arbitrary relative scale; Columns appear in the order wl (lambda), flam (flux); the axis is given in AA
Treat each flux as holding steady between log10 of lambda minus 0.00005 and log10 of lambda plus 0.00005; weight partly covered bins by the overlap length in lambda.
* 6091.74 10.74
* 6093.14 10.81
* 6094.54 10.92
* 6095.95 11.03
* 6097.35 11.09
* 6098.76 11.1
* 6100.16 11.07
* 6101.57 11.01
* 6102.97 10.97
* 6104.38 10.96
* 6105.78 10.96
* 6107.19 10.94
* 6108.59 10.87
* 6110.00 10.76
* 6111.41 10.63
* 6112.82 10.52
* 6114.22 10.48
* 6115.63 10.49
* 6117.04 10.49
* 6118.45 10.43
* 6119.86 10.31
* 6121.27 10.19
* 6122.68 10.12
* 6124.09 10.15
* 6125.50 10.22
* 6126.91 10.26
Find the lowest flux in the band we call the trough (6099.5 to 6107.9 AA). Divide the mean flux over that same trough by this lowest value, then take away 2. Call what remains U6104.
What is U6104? -0.996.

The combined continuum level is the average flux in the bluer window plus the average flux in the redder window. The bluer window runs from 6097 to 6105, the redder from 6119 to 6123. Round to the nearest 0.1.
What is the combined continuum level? 21.2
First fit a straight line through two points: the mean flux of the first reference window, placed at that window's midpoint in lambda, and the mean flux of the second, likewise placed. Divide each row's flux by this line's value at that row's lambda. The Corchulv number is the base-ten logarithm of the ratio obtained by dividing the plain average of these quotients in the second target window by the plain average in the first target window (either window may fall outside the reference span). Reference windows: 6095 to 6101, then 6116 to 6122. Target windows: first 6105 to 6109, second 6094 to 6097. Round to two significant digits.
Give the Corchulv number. -0.014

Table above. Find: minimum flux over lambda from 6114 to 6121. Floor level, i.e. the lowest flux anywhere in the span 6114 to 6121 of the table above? 10.31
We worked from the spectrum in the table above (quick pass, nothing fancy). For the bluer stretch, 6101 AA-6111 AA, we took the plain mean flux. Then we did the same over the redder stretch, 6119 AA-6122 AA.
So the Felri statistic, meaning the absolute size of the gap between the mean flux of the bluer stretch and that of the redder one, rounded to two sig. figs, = 0.67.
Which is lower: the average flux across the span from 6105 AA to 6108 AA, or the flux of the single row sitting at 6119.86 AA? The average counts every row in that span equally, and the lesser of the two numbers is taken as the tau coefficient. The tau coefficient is 10.3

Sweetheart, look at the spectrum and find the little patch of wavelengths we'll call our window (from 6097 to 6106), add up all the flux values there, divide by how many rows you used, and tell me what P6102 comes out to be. 11.0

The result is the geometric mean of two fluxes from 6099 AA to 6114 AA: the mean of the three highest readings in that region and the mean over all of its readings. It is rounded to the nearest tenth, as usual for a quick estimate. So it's 10.9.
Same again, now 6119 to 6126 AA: 10.2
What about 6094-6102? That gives 11.1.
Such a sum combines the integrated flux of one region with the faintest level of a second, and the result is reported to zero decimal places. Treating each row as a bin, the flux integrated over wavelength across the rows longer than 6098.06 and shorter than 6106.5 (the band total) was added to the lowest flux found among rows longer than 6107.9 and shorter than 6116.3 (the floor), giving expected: 103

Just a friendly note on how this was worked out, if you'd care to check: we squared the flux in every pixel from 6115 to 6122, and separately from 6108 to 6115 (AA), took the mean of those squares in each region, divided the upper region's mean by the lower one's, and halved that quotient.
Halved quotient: 0.475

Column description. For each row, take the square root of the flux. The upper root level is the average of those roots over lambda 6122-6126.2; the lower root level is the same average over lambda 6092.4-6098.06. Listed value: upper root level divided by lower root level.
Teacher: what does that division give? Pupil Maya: 0.963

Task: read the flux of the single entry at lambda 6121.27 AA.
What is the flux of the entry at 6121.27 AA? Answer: 10.19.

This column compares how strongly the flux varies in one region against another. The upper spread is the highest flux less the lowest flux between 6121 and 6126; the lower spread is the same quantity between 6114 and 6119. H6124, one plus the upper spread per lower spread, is 2.7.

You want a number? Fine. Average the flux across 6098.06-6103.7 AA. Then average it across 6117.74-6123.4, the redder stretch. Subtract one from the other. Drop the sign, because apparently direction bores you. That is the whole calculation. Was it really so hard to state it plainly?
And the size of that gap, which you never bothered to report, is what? 0.78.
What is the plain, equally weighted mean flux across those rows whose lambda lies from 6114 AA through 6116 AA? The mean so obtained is 10.5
